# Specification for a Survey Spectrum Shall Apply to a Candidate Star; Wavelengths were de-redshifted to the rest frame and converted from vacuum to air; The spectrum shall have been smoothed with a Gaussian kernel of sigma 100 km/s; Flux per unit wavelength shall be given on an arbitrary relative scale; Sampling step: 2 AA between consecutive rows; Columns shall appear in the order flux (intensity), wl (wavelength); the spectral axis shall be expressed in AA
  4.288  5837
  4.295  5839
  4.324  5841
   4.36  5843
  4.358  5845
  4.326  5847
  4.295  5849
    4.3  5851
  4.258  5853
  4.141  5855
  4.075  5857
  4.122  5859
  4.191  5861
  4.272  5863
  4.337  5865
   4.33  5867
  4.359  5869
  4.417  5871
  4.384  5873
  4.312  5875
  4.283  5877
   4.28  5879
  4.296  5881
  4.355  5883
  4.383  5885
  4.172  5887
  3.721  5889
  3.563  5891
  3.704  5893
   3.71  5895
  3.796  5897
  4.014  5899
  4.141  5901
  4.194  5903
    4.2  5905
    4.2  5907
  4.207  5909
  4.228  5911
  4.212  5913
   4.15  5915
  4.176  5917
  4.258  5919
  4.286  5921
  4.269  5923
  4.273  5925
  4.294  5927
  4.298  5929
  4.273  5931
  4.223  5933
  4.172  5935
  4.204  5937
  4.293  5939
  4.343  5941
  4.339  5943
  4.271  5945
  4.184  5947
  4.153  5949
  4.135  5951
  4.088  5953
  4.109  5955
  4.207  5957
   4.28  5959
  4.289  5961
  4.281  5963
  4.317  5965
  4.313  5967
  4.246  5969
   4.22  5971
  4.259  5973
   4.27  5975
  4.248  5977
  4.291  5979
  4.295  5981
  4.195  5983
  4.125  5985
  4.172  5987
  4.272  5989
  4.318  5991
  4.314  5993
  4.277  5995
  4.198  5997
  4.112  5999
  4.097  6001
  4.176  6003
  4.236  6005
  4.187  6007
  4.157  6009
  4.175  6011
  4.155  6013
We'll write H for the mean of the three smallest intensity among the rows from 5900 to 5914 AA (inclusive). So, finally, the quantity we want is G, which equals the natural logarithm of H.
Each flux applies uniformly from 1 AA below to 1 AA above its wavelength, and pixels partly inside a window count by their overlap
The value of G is 1.43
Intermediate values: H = 4.18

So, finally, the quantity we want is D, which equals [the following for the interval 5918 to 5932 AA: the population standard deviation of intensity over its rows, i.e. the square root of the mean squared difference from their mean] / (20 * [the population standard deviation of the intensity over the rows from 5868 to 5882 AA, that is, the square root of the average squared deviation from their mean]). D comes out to 0.013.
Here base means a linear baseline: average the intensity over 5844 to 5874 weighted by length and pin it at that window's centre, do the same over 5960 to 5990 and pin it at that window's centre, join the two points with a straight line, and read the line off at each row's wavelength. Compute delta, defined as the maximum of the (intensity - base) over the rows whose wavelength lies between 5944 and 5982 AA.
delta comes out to 0.062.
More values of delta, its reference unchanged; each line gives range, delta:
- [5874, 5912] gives 0.111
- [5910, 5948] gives 0.083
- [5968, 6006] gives 0.069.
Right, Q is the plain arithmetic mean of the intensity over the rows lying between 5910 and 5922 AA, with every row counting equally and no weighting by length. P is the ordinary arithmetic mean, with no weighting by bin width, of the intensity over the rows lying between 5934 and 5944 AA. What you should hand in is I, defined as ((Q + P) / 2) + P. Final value 8.51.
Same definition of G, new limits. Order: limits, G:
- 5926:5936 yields 1.44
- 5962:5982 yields 1.44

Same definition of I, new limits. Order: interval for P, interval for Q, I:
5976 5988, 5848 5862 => 8.43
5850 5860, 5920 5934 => 8.41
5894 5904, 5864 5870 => 8.13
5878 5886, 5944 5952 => 8.59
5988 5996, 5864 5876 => 8.62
